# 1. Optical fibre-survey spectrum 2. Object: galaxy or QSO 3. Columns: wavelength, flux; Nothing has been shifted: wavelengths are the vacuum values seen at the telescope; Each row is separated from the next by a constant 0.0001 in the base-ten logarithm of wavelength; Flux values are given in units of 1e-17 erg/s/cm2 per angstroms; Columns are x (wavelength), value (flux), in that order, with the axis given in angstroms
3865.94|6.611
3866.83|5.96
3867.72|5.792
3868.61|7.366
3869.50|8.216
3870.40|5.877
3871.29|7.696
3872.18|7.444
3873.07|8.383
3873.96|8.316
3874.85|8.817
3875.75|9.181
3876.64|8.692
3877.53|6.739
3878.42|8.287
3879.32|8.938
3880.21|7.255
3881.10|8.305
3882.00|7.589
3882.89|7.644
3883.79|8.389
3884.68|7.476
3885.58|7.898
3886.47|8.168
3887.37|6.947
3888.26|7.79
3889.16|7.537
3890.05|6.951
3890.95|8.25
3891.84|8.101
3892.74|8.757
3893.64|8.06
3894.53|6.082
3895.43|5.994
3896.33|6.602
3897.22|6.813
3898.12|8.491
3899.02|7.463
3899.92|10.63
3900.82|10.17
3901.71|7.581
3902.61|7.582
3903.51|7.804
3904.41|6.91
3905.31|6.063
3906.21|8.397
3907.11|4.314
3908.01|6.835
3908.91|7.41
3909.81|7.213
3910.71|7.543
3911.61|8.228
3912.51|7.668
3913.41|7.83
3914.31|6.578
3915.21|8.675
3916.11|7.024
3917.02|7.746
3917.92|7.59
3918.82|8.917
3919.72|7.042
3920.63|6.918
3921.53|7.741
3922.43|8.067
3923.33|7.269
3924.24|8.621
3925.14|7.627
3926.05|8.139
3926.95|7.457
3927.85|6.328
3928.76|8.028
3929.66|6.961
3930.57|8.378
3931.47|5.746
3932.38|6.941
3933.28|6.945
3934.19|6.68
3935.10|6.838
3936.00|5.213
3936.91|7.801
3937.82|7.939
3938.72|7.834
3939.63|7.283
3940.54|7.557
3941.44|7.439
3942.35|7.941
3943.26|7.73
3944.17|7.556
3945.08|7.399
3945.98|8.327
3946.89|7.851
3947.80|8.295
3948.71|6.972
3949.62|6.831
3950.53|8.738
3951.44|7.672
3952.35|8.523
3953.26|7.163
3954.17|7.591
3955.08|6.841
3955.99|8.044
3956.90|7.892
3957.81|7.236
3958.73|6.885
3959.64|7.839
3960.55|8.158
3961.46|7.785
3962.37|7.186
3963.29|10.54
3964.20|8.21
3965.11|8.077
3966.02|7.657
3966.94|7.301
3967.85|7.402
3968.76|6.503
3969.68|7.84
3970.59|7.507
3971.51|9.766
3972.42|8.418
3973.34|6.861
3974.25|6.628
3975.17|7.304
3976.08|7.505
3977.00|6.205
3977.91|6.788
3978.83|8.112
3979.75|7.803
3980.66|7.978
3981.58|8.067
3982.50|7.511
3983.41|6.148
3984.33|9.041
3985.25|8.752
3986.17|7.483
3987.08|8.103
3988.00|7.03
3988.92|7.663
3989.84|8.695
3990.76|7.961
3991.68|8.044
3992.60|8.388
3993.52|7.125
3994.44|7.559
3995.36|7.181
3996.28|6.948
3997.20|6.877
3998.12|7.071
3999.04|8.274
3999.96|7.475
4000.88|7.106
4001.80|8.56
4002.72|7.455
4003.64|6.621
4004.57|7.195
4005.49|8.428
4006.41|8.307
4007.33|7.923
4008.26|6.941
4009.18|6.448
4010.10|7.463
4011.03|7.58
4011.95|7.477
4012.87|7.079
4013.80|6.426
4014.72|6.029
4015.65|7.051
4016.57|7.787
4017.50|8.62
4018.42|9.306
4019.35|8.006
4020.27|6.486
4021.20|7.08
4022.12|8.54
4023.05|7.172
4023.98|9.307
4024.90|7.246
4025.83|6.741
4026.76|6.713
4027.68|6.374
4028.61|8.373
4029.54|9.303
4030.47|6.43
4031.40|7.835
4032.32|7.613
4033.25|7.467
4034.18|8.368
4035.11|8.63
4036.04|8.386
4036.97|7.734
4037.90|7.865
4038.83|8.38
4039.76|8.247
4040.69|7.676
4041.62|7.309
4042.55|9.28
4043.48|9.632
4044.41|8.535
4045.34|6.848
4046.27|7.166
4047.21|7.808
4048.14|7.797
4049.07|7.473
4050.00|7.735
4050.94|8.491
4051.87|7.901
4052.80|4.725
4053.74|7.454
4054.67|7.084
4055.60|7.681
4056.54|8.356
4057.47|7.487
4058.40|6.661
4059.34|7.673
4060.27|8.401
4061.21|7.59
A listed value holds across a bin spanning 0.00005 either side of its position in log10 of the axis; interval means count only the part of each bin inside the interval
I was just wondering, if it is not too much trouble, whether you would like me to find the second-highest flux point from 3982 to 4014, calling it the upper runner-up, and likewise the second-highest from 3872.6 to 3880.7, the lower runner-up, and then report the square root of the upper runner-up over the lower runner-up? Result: 0.99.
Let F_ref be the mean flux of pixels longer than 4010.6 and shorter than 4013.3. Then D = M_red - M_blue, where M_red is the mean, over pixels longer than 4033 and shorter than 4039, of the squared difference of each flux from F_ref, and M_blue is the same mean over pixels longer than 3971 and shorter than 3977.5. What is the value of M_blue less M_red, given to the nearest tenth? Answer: 0.6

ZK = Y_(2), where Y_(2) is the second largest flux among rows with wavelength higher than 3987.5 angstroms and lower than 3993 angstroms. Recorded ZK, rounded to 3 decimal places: 8.388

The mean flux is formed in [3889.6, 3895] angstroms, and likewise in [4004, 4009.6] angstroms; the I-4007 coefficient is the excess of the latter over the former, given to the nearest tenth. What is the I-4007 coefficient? -0.2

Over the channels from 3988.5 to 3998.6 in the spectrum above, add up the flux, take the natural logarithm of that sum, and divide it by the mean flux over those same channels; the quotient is 0.583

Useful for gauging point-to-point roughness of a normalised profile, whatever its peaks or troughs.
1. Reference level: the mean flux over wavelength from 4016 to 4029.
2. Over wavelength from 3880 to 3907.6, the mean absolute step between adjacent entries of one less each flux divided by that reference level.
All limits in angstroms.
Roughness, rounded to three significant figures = 0.130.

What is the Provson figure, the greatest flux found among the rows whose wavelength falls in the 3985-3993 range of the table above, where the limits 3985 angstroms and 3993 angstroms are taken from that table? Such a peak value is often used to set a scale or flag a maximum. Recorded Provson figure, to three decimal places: 8.752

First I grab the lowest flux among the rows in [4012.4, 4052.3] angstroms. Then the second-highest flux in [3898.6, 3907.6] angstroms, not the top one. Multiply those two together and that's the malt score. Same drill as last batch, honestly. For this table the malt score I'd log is 61.3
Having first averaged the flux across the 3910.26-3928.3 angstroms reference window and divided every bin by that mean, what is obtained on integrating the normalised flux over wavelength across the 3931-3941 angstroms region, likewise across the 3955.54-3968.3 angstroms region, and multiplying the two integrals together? 120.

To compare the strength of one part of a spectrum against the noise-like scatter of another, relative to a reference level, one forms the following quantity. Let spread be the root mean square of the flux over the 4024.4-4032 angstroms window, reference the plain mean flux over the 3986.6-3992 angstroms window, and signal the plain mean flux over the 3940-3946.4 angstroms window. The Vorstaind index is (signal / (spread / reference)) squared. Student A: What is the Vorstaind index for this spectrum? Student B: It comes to 67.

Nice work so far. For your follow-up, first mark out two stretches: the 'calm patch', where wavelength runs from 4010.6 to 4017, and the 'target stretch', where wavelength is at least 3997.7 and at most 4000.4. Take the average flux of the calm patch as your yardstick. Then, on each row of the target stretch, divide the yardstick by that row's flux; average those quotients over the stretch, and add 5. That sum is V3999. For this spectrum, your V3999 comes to 5.93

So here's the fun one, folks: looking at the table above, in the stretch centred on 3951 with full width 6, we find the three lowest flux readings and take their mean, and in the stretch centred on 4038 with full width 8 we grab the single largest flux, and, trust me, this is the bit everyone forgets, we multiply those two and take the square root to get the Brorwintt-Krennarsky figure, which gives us 7.77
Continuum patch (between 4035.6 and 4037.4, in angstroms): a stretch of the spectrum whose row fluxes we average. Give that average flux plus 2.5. 10.6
